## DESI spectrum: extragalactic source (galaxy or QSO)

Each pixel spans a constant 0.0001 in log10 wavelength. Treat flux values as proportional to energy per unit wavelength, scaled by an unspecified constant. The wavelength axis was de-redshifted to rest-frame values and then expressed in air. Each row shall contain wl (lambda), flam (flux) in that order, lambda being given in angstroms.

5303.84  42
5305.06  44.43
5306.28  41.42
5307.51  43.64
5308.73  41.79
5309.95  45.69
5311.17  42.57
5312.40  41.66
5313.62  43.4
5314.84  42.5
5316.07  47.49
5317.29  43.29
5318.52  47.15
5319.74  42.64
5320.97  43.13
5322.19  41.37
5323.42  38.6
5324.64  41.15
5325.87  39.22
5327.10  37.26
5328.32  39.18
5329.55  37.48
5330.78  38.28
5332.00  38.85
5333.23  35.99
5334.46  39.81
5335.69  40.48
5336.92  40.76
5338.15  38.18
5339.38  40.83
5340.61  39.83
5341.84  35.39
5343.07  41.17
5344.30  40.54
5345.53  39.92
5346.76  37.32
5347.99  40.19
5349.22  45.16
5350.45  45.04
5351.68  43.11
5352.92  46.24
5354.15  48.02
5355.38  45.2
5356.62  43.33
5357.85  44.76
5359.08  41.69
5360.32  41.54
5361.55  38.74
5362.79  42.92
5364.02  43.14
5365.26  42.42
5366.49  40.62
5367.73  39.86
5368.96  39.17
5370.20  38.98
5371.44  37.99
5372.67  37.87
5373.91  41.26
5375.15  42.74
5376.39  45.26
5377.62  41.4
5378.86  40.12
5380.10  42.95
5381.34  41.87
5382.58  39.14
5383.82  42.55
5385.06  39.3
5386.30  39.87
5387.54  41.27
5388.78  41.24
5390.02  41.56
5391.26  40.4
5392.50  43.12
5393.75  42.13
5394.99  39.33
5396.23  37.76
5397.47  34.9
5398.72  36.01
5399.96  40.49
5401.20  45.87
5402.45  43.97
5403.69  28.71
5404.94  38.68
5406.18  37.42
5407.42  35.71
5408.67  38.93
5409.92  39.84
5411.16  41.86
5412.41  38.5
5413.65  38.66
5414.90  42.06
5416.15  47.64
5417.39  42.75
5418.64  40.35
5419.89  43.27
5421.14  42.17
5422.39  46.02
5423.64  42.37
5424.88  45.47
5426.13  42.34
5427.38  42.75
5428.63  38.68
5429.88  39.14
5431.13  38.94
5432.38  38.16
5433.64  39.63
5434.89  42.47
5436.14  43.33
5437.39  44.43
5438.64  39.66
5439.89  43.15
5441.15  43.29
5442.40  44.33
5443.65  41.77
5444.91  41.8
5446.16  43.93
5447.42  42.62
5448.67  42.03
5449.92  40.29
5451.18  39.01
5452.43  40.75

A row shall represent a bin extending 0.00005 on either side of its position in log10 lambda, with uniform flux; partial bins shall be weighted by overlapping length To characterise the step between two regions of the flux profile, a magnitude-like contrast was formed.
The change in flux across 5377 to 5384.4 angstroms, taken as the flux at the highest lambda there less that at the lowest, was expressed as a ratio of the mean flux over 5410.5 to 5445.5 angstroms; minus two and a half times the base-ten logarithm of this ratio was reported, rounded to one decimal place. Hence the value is 3.9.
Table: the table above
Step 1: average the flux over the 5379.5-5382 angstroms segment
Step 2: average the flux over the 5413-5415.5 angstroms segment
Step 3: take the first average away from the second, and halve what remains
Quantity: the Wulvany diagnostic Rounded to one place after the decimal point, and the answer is -1.0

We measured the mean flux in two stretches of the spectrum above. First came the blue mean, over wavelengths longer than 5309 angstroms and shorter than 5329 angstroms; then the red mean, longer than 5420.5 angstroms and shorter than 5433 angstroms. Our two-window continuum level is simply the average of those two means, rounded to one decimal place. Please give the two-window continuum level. 41.9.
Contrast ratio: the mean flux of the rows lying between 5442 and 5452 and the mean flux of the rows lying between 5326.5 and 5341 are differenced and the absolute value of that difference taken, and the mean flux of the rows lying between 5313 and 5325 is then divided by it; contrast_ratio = 14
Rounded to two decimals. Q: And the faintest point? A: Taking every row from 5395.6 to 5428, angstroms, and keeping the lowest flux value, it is 28.71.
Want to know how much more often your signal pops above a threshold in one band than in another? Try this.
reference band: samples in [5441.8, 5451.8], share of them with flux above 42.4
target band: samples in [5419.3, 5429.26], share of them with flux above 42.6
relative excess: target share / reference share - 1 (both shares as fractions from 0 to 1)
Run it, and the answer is 0.3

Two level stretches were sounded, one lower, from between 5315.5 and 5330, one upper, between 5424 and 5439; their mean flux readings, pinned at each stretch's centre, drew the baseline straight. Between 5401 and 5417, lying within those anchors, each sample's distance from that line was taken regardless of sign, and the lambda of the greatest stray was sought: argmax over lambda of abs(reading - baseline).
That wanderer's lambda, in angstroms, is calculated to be 5403.69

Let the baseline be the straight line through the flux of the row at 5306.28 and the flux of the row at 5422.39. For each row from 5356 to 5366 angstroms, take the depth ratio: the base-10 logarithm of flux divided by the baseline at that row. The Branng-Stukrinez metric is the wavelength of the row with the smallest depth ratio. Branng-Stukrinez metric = 5361.55 angstroms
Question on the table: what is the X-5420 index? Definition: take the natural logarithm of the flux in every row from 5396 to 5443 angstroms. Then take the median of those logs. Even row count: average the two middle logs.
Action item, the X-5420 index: 3.72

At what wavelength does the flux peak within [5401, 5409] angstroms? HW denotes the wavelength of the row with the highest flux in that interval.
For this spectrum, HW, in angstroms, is 5401.20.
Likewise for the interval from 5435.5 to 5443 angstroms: 5437.39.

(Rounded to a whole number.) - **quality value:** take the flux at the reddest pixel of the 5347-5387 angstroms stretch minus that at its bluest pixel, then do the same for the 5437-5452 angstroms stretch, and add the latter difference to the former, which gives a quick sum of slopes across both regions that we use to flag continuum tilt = -6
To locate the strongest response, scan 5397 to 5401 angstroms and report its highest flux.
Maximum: 40.49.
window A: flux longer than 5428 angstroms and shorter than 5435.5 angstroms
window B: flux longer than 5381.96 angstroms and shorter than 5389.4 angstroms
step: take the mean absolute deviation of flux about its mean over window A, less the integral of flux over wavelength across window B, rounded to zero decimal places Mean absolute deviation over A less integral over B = -301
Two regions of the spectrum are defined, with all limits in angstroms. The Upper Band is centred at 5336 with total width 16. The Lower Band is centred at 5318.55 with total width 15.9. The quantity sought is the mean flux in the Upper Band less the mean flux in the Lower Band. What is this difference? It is -4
